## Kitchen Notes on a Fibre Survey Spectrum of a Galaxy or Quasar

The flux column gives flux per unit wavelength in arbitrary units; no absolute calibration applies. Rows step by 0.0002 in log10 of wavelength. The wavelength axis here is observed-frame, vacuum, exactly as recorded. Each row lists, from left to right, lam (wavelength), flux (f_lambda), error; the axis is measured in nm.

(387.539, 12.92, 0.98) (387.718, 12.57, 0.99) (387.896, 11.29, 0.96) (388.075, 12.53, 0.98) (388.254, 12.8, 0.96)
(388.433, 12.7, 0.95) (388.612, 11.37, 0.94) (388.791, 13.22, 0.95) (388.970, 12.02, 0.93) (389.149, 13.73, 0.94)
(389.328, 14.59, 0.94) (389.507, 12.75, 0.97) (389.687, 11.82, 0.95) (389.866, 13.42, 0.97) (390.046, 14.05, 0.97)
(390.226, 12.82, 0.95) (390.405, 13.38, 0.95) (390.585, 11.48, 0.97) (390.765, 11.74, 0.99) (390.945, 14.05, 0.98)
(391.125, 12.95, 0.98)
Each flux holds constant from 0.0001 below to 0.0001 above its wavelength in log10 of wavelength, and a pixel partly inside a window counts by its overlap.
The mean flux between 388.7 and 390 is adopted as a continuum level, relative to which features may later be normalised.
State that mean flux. 13.1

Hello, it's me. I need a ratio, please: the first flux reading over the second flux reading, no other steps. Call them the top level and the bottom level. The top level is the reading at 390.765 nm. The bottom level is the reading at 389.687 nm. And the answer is 0.99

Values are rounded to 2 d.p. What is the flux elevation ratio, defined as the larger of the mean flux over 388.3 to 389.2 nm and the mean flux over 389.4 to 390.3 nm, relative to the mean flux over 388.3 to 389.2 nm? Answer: 1.03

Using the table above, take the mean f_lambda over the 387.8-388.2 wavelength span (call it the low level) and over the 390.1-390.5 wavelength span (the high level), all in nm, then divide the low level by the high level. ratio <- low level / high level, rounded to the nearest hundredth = 0.91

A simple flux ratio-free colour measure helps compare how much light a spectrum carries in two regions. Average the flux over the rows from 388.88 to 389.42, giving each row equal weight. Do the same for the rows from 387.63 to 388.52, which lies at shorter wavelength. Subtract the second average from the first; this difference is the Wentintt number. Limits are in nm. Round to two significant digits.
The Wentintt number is 1.1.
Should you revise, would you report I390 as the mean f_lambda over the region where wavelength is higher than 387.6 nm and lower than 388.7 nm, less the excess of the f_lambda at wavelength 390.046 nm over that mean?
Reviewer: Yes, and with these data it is 10.4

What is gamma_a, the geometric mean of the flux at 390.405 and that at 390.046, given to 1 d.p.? 13.7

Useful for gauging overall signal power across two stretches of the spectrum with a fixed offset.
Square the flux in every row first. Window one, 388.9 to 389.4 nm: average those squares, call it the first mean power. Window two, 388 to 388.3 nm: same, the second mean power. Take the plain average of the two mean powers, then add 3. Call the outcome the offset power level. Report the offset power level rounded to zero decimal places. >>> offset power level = 174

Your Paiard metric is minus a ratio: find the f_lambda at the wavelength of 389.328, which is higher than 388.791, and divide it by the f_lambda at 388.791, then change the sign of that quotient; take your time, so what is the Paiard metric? -1.10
